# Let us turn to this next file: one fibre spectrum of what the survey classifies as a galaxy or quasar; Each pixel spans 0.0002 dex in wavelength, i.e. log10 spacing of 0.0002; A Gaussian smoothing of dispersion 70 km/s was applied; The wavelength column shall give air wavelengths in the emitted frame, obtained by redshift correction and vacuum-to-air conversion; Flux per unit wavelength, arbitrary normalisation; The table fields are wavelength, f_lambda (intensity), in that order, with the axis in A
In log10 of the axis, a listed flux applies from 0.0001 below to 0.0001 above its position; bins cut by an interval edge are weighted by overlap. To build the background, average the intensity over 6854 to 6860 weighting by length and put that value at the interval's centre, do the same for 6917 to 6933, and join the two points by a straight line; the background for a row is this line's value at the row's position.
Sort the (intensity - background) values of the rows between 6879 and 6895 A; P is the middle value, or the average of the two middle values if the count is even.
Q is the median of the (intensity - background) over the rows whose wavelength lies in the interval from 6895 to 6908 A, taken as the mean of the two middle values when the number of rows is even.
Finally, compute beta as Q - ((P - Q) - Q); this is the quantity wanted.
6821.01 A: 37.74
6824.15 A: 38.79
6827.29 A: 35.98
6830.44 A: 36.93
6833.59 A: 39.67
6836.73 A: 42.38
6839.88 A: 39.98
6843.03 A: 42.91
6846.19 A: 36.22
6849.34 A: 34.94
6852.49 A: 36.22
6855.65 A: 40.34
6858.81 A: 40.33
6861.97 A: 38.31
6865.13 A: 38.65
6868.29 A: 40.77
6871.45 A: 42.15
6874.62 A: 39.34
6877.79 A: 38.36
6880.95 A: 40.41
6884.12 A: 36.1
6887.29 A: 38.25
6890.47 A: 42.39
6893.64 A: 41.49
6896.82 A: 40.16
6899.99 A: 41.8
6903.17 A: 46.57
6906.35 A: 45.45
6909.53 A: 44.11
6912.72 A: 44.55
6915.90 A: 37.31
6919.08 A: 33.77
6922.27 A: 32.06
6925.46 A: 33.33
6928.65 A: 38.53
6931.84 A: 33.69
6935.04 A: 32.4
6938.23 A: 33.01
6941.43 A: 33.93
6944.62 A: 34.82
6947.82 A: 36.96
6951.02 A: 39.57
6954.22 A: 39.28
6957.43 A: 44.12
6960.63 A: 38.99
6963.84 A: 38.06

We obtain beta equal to 20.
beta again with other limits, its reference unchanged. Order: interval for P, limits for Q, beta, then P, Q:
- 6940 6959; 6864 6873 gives -1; 6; 1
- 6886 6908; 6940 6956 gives 9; 5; 5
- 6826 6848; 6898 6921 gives 28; -3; 8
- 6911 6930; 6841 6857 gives -14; 1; -4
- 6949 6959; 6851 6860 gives -7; 7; 0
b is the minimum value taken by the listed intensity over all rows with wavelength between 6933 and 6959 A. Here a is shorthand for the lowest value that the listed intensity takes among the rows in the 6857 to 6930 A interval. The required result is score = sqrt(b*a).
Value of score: 32.2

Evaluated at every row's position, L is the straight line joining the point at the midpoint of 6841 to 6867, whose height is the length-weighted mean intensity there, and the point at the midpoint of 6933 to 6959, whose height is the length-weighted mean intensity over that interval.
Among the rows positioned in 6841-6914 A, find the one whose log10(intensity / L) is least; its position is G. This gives 6849.34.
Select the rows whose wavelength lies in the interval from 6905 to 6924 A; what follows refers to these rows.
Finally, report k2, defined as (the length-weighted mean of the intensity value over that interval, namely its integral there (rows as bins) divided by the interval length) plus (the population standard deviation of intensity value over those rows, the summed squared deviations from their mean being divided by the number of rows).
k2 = 44.8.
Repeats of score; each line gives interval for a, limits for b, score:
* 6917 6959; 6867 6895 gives 34.0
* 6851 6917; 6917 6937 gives 34.0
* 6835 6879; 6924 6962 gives 33.6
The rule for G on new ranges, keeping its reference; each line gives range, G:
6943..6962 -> 6944.62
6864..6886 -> 6884.12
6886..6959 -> 6922.27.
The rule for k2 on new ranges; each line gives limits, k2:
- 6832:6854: 41.8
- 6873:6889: 39.9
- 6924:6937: 36.8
